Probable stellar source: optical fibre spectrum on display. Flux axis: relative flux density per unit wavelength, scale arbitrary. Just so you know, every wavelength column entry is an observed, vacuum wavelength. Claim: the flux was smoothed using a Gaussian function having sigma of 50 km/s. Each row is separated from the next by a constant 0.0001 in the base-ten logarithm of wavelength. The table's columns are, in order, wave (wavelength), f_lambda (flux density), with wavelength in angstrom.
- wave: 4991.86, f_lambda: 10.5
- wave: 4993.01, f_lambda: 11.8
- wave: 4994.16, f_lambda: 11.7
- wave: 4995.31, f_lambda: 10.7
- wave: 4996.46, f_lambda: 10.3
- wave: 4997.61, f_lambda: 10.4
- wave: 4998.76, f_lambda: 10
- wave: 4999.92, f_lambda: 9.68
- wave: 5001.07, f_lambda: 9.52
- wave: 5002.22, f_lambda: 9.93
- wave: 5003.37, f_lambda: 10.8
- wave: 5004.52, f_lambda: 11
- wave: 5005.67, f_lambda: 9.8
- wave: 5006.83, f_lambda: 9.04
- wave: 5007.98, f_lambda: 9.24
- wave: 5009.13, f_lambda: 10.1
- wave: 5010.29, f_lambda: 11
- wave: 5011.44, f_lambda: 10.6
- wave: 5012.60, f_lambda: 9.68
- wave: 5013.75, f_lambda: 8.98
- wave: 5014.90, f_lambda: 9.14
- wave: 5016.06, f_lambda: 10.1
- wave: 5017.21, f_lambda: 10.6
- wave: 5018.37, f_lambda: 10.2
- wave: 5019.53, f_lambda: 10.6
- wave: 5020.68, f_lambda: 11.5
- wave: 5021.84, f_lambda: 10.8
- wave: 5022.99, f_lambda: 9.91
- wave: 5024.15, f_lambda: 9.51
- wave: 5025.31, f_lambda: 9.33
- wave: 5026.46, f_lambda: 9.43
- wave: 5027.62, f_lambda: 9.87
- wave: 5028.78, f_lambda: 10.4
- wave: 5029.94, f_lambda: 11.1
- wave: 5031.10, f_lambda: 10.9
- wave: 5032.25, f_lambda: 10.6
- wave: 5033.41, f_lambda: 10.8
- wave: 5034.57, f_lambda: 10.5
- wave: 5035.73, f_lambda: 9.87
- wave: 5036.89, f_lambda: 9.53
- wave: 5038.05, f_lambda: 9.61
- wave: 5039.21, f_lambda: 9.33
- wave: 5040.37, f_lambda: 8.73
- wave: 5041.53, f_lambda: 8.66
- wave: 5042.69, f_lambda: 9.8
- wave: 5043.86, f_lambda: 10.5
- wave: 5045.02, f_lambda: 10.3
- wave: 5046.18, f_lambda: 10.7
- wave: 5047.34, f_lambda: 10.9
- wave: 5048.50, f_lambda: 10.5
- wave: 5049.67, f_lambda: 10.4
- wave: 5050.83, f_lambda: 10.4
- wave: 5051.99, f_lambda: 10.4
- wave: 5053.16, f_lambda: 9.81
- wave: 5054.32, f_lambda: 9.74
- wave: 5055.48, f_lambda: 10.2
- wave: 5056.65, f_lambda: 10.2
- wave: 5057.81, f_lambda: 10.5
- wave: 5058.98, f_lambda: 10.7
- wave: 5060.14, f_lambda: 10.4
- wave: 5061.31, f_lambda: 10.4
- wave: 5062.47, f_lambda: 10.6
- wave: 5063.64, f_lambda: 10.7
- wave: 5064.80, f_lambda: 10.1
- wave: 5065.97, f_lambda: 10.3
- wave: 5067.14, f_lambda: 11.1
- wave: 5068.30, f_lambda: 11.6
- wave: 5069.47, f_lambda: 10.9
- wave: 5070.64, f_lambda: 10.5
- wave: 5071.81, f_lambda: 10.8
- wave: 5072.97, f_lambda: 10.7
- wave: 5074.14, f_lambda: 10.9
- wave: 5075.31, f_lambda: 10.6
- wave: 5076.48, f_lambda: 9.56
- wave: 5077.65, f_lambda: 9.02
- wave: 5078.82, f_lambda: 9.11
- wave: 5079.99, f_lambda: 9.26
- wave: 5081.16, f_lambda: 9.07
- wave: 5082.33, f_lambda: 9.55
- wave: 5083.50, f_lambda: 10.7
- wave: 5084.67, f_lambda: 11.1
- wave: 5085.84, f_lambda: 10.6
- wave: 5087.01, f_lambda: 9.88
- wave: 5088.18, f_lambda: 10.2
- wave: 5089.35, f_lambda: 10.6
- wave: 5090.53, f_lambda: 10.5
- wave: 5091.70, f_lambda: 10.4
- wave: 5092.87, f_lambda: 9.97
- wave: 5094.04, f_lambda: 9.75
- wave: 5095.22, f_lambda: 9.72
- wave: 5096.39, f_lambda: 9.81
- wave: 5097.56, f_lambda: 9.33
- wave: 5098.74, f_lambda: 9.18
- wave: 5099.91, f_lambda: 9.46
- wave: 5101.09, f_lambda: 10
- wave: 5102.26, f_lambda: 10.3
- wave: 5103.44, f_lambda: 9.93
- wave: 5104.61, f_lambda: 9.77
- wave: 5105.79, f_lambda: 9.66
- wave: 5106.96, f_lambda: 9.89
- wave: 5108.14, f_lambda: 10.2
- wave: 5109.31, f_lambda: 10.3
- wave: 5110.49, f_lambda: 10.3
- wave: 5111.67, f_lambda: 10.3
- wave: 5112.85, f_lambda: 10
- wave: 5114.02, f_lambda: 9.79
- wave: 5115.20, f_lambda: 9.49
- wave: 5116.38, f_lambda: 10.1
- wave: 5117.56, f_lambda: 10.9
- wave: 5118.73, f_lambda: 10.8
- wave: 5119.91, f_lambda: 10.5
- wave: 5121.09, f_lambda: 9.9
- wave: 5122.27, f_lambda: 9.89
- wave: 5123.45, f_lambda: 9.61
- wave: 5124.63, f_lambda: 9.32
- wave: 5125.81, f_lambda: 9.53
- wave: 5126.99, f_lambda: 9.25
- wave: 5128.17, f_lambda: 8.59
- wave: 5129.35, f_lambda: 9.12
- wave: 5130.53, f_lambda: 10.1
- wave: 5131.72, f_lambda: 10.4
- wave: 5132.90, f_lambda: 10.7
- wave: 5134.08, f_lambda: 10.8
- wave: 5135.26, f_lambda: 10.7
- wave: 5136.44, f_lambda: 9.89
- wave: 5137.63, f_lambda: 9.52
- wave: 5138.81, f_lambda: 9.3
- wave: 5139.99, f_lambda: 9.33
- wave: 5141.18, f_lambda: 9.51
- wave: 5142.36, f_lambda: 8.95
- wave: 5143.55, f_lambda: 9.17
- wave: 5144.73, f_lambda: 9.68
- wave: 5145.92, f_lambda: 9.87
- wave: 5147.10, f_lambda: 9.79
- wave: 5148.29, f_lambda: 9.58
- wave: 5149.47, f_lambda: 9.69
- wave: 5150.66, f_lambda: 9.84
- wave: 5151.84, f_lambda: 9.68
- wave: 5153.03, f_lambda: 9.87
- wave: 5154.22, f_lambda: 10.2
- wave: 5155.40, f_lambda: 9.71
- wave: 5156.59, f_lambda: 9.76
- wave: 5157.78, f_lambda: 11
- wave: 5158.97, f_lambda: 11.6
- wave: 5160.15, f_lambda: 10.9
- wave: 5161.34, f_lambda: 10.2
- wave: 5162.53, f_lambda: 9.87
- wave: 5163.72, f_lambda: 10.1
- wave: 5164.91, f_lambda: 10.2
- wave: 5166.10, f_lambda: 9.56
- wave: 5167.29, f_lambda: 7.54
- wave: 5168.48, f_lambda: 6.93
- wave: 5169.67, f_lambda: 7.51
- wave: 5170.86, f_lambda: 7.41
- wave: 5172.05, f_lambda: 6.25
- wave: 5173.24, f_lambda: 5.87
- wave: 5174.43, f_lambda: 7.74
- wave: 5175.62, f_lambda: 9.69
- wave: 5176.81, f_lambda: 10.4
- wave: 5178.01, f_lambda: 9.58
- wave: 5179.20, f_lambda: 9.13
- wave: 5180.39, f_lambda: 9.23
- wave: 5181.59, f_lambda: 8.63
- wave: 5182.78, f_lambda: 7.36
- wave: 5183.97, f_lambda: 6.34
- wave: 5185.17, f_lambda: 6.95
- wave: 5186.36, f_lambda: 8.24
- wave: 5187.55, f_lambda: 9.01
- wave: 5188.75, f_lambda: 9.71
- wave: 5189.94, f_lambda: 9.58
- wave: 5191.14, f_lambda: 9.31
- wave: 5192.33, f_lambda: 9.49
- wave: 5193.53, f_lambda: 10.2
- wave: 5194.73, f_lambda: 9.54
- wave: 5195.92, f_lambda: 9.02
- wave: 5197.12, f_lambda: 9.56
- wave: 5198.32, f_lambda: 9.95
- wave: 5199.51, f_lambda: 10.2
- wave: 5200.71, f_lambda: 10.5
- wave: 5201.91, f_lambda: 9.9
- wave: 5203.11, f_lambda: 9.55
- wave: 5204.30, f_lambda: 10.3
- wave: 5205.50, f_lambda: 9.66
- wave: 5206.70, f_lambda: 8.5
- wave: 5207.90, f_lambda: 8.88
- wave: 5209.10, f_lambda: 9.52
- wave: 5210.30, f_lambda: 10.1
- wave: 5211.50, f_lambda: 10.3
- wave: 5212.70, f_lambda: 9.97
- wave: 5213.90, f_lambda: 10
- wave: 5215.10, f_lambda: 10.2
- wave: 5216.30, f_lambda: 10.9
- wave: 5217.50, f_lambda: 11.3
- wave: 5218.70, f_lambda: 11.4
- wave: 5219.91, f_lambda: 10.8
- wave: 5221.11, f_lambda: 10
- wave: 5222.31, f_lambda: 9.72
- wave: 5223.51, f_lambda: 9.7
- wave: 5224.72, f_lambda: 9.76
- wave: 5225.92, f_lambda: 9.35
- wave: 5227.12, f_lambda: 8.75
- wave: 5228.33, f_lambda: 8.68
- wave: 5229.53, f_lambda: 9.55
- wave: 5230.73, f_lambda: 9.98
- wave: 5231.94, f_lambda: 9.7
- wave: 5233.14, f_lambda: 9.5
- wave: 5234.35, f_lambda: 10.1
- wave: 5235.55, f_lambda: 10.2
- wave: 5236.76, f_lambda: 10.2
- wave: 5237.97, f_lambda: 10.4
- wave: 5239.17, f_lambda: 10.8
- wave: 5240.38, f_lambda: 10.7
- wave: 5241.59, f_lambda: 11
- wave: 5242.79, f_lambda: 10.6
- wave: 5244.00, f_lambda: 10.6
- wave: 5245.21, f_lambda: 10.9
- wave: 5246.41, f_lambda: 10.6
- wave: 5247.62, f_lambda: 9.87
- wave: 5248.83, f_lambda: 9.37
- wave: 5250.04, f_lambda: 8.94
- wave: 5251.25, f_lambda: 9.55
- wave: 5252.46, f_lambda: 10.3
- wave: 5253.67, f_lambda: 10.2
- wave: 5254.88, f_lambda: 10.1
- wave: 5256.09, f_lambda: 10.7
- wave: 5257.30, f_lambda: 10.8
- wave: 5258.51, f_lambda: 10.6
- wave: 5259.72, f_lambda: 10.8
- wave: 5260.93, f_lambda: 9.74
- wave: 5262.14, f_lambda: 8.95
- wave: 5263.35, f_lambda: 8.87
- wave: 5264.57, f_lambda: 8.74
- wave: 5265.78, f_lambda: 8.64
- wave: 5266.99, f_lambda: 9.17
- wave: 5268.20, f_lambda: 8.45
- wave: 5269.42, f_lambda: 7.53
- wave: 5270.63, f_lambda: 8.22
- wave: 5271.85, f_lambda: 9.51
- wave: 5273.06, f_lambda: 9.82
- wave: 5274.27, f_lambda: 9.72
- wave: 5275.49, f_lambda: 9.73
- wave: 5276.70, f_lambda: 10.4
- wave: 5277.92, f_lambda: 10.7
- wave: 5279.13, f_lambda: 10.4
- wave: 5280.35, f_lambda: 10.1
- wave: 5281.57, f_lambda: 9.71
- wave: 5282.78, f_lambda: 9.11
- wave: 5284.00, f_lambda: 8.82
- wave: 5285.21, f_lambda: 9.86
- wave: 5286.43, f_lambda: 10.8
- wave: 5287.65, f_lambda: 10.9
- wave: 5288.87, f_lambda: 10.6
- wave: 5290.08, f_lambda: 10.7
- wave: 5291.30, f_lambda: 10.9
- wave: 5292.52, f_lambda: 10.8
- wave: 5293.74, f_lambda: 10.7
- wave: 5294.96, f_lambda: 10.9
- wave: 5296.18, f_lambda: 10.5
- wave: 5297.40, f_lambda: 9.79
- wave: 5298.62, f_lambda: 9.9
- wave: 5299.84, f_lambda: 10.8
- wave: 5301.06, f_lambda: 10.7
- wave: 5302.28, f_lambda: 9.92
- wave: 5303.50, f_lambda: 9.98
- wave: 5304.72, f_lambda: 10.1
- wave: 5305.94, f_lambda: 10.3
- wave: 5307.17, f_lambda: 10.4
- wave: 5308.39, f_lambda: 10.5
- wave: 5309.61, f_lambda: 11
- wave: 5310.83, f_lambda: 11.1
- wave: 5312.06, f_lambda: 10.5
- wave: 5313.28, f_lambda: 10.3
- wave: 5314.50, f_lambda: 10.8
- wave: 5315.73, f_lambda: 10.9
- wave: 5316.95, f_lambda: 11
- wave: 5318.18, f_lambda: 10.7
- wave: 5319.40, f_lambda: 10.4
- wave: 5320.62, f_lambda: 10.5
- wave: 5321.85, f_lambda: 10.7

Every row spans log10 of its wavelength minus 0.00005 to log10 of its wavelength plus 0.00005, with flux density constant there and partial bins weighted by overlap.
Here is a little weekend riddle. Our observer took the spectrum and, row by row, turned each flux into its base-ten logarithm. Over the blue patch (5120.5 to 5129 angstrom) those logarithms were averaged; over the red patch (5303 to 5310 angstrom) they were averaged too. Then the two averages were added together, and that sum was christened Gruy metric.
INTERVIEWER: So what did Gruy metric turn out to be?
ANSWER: 1.99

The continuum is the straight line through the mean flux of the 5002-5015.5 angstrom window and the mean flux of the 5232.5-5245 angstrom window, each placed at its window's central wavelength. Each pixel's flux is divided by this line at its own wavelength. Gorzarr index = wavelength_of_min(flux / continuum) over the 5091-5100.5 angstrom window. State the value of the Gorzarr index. 5098.74 angstrom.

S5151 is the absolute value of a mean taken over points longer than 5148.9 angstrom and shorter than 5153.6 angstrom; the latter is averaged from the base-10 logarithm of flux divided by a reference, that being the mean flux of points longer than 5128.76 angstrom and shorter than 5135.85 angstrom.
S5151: 0.0231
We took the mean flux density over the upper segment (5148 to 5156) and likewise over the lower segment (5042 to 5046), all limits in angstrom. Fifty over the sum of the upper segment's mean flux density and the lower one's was 2.50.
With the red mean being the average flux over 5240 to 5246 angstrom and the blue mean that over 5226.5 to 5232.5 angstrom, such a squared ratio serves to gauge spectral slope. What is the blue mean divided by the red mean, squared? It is 0.75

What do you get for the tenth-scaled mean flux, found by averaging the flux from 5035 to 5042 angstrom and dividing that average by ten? 0.93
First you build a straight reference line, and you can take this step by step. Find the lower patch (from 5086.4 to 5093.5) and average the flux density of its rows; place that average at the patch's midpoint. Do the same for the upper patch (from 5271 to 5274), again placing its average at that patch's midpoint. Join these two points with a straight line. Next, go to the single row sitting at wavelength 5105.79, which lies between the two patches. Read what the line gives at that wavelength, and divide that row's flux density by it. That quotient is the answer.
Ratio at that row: 0.95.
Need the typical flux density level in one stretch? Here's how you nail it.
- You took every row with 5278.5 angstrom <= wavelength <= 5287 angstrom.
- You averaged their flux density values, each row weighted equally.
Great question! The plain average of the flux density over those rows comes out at 9.8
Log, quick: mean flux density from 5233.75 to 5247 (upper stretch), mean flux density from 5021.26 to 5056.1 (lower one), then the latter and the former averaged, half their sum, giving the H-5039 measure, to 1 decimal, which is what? 10.3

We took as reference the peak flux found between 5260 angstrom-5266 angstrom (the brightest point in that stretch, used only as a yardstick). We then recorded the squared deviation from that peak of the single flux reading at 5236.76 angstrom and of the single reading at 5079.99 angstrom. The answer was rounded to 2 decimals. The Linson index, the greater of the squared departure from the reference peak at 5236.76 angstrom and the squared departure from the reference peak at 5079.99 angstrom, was 0.23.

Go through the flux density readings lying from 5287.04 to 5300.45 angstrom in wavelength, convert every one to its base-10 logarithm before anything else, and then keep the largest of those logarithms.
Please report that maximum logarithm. 1.04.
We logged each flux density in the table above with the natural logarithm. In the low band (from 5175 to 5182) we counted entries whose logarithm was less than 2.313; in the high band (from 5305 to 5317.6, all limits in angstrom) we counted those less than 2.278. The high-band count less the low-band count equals -5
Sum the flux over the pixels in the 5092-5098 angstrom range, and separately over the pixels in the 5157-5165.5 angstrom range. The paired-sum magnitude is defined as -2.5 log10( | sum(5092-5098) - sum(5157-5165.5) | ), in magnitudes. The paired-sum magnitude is -3.5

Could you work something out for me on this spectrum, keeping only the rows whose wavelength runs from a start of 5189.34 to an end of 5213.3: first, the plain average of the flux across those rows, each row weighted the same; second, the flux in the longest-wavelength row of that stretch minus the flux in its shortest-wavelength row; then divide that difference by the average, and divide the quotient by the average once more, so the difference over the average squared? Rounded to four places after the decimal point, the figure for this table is 0.0041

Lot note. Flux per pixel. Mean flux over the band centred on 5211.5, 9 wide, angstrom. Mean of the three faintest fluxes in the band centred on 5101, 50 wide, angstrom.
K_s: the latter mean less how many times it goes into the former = 8.0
